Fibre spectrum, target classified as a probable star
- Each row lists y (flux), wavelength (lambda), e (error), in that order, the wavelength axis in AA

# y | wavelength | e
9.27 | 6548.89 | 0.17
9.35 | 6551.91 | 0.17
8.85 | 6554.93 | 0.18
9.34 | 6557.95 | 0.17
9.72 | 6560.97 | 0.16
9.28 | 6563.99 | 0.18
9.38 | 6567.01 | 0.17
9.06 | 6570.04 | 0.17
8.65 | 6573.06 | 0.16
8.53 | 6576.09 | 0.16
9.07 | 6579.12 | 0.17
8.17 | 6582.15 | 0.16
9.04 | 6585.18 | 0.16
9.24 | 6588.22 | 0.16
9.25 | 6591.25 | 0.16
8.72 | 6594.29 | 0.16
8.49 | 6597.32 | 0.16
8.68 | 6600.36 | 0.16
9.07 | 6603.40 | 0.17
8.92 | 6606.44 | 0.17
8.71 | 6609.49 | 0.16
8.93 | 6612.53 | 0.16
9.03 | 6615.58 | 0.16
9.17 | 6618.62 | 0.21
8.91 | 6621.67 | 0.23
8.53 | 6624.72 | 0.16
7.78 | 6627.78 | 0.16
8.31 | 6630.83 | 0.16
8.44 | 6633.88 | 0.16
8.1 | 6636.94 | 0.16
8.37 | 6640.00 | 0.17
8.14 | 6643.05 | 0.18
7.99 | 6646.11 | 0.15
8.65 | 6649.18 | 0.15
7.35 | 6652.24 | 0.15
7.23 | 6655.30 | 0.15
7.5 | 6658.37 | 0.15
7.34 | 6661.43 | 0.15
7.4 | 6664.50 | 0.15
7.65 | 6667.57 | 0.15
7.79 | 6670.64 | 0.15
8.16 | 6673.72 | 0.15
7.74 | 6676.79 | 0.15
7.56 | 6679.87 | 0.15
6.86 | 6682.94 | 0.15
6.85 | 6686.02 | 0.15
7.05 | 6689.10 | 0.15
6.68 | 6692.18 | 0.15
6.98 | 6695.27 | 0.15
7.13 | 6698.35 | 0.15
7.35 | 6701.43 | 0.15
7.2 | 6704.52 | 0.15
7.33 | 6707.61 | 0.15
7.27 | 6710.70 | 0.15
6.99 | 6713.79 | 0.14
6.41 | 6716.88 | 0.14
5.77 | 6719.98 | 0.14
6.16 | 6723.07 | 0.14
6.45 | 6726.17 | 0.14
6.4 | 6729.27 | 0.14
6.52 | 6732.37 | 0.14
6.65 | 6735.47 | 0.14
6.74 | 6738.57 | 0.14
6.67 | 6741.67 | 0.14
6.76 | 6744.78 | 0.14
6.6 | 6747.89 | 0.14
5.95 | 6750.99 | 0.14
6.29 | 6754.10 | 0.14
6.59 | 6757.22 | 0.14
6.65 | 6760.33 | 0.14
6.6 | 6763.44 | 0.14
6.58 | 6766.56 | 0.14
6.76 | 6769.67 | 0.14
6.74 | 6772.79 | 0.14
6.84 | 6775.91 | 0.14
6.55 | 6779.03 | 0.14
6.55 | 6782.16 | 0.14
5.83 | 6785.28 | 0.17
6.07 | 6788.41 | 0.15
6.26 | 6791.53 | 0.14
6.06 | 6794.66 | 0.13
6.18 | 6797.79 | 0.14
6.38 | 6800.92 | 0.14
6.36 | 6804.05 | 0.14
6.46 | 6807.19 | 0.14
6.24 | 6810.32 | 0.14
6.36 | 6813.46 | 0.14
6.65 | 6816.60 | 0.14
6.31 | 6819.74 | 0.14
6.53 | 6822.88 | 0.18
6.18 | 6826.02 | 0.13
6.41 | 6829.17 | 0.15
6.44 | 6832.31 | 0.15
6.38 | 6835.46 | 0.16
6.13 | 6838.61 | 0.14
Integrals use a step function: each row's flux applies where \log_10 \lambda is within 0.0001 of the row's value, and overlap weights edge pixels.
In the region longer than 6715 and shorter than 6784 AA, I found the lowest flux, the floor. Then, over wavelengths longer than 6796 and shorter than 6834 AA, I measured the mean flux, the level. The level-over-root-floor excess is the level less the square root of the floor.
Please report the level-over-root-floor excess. 3.97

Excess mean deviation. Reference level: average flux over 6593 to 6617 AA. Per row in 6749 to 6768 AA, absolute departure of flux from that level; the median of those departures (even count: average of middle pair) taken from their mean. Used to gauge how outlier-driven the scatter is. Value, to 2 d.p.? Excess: 0.14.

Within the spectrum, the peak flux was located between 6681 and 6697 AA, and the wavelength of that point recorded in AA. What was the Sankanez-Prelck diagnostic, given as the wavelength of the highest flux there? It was 6689.10 AA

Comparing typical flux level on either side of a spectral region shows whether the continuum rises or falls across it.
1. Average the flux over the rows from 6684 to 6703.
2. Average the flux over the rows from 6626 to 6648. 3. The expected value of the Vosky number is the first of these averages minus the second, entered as -1.2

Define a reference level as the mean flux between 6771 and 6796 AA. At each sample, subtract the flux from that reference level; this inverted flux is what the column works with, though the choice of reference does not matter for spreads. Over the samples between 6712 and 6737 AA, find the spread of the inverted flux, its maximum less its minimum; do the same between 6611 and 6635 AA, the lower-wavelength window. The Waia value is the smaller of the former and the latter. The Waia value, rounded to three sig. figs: 1.22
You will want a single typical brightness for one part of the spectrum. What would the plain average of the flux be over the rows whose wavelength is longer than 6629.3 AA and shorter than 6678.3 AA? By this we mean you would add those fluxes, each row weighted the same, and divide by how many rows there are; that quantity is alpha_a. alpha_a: 7.9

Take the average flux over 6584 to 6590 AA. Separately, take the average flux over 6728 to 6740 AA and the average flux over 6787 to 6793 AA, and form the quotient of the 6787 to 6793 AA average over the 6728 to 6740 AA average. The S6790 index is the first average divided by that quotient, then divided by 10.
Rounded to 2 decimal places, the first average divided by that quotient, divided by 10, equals 0.98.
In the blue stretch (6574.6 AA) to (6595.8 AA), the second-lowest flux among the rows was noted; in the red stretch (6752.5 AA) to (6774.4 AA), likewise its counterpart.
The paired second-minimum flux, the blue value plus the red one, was 15.1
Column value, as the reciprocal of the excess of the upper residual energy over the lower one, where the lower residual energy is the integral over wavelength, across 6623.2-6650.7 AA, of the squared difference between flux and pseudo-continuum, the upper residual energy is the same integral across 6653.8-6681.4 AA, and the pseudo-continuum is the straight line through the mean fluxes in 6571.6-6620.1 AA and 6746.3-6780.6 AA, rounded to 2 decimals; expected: 0.34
